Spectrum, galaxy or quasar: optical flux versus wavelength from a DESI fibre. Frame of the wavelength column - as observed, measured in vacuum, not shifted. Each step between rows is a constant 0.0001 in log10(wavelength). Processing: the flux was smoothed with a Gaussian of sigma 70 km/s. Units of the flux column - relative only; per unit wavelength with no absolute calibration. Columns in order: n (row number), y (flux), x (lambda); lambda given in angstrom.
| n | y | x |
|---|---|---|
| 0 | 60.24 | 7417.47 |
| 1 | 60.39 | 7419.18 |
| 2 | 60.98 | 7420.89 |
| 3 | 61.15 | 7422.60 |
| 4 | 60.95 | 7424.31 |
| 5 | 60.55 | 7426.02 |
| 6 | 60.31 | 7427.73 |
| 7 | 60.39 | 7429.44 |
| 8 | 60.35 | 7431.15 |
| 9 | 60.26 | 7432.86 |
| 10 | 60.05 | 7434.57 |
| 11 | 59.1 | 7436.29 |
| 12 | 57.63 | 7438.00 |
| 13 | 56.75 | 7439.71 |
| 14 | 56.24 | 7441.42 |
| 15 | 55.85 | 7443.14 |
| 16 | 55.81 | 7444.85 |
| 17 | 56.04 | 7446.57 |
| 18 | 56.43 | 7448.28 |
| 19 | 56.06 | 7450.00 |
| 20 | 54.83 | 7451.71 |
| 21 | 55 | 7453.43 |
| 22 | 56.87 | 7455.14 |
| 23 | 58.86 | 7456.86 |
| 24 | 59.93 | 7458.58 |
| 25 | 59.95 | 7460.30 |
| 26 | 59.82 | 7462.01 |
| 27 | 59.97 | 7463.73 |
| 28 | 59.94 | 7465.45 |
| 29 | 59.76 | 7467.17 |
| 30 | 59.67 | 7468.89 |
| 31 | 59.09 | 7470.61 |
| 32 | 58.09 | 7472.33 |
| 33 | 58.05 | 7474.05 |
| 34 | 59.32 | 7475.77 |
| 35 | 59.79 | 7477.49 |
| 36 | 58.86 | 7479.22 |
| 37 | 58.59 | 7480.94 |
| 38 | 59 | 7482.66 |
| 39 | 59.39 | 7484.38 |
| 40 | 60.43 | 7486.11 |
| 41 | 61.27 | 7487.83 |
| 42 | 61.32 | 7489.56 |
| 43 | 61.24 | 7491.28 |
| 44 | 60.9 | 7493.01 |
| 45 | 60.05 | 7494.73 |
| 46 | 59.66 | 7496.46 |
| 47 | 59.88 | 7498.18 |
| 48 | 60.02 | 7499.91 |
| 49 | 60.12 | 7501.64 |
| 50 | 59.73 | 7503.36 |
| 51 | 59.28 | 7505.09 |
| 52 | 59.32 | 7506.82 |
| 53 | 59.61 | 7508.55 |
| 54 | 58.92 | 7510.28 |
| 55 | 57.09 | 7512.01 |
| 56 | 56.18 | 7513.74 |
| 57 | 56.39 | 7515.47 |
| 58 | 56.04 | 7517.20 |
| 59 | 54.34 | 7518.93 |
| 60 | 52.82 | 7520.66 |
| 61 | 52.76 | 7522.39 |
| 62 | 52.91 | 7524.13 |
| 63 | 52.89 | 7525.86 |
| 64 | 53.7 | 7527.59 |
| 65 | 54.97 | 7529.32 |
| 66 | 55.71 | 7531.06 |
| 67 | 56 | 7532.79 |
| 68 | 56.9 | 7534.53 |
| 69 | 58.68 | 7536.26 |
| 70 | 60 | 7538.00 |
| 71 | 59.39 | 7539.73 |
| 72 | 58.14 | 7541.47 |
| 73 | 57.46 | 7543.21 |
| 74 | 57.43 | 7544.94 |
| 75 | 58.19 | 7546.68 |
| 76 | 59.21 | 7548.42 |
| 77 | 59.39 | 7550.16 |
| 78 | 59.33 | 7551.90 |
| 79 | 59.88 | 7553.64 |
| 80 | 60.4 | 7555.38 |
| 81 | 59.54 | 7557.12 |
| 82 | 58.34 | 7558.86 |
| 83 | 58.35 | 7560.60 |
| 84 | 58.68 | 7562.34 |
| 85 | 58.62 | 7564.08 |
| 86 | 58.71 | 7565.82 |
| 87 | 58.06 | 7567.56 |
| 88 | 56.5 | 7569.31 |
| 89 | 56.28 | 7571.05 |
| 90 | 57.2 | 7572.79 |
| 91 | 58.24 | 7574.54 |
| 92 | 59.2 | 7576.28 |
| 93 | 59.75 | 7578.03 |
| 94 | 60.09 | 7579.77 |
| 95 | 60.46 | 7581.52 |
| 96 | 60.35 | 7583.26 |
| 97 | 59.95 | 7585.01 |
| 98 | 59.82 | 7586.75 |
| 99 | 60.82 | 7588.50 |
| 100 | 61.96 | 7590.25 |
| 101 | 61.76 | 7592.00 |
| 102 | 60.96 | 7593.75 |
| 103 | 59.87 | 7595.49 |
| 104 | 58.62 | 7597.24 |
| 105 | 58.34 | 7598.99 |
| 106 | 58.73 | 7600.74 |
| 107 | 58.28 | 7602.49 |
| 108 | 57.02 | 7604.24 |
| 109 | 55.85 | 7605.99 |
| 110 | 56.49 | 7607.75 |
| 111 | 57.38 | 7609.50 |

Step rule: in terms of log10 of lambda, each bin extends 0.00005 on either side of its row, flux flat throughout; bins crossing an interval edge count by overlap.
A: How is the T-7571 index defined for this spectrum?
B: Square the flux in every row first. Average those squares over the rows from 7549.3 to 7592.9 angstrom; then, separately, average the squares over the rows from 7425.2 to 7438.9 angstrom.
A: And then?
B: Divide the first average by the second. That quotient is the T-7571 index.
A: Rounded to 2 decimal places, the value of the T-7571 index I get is 0.98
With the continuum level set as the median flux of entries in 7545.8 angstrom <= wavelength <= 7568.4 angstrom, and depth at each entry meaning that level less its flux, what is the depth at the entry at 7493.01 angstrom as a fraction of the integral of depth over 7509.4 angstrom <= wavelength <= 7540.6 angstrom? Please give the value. 0.0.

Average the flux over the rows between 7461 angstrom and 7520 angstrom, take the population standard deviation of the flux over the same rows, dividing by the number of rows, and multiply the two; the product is 91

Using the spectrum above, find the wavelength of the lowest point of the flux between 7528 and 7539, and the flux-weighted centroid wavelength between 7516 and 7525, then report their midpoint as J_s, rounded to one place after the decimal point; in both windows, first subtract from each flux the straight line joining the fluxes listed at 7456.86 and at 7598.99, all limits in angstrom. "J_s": 7525.3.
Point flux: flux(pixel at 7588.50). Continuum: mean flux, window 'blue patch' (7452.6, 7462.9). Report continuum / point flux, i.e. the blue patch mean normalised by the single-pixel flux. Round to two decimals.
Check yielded 0.96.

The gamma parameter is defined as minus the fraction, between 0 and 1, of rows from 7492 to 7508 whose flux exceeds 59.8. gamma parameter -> -0.56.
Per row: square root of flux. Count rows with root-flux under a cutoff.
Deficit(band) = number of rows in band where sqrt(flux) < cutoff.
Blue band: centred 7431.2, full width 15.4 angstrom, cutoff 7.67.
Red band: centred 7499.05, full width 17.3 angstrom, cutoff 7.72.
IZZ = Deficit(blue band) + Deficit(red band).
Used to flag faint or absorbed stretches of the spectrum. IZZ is 3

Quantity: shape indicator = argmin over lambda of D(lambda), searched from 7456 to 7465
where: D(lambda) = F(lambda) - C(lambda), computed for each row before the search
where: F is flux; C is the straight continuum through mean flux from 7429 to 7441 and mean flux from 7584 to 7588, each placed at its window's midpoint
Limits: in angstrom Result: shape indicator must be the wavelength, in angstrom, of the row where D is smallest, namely 7456.86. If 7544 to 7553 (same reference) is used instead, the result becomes 7544.94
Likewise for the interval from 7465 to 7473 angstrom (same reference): 7472.33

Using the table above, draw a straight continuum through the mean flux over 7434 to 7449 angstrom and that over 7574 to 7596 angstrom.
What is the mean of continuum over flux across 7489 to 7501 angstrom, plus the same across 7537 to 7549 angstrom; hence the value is 1.98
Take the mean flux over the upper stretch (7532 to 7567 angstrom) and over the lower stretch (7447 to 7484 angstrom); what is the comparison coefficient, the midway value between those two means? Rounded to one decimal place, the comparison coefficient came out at 58.6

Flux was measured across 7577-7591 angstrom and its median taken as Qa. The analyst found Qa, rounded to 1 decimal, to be 60.2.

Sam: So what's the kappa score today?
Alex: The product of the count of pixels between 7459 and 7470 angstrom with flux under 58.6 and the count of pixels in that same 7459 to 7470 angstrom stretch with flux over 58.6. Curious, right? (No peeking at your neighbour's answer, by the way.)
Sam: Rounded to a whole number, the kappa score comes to 0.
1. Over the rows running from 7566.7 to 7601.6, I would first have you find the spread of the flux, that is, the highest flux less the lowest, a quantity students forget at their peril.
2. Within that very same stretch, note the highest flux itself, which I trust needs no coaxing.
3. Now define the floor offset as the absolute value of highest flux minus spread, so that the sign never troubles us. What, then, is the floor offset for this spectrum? 56.3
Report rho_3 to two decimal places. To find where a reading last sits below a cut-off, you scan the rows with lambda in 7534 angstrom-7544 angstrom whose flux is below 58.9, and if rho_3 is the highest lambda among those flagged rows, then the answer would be 7543.21 angstrom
